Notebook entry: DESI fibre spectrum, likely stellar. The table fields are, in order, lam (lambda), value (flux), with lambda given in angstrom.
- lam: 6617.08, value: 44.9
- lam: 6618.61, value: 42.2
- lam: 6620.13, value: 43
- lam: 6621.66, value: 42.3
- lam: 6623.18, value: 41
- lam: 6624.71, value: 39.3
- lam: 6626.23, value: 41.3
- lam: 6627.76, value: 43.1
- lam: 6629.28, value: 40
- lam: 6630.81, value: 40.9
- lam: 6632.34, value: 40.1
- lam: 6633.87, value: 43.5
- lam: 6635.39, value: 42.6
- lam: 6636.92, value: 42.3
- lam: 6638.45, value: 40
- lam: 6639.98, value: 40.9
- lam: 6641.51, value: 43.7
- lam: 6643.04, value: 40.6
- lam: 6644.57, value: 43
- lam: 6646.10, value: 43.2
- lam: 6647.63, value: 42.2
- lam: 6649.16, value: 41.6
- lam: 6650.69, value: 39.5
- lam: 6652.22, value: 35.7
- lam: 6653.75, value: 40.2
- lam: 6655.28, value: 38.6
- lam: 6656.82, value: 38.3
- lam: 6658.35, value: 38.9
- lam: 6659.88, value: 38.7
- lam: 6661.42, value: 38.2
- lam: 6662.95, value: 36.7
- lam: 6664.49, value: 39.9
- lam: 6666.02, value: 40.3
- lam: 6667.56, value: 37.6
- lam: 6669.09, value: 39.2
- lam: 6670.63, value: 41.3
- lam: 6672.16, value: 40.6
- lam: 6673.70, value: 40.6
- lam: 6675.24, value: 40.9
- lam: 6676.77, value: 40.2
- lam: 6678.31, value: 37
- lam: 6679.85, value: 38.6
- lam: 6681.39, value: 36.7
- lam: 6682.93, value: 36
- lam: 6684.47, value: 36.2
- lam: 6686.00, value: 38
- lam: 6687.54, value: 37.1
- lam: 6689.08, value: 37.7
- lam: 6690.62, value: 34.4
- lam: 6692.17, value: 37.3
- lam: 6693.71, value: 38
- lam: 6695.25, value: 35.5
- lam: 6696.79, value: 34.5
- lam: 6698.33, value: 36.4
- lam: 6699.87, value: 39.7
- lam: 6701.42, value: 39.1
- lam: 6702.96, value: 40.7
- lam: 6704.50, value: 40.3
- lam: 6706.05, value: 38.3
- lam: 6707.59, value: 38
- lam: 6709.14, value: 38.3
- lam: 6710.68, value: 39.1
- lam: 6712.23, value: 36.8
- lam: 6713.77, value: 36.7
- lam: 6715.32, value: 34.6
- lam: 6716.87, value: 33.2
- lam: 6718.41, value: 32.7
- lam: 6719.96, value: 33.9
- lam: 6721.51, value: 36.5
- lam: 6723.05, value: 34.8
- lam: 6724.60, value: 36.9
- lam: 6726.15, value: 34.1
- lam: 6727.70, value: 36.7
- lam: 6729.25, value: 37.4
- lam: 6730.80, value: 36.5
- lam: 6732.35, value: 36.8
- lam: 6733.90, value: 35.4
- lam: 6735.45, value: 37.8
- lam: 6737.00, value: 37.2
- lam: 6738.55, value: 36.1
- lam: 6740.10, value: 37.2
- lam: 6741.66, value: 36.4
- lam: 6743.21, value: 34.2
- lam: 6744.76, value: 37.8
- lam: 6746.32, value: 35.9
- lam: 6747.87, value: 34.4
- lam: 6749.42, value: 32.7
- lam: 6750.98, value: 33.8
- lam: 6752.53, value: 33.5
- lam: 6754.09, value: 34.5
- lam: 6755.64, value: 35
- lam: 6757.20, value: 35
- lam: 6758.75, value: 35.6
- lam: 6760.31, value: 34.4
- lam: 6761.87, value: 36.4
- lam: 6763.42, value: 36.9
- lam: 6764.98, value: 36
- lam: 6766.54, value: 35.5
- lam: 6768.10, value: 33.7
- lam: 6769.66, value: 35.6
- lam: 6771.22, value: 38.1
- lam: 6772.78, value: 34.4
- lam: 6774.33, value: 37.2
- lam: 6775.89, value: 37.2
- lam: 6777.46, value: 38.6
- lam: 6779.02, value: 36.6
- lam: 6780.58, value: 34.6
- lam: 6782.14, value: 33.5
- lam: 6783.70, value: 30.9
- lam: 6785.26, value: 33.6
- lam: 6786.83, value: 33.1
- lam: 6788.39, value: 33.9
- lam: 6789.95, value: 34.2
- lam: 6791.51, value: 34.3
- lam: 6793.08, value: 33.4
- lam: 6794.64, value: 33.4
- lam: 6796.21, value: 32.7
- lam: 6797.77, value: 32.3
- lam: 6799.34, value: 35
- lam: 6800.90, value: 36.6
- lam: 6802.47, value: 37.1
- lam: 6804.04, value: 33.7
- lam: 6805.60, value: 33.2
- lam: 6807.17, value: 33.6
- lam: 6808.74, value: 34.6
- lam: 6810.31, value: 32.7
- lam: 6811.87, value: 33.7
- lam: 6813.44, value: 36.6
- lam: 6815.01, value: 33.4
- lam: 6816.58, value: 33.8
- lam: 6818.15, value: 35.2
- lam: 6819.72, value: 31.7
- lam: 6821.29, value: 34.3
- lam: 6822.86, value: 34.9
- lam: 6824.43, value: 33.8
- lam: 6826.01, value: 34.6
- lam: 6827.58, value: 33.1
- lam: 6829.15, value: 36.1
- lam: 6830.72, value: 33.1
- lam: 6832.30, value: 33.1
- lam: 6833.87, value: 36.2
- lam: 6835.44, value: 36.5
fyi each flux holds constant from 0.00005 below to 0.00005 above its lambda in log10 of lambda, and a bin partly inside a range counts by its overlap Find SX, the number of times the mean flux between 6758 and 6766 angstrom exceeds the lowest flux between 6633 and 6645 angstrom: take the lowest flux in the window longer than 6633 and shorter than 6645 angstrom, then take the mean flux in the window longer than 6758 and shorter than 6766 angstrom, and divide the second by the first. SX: 0.90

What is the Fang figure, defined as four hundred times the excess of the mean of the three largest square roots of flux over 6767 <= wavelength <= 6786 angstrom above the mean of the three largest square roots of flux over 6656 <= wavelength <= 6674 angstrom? -91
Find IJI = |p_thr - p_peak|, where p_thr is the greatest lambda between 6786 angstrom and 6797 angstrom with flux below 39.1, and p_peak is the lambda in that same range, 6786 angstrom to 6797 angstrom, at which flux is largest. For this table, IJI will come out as 4.7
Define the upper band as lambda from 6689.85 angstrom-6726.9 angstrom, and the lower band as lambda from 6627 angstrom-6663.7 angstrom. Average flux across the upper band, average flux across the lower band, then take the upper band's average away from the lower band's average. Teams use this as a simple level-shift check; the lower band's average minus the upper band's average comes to 3.9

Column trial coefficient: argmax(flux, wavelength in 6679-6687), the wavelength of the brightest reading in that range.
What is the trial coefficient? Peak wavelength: 6679.85 angstrom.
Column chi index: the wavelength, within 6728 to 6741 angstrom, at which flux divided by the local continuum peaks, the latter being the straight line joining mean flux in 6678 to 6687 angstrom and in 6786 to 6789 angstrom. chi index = 6735.45 angstrom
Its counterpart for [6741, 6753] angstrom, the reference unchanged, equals 6744.76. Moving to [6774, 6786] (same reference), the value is 6777.46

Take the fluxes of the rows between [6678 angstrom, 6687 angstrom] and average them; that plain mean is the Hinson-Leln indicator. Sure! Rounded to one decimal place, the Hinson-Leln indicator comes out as 37.1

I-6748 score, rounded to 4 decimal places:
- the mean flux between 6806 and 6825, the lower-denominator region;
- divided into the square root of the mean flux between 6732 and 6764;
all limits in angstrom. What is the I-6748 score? 0.1753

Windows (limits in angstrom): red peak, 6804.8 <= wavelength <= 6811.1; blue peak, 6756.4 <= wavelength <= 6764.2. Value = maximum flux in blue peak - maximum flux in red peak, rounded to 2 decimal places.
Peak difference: 2.30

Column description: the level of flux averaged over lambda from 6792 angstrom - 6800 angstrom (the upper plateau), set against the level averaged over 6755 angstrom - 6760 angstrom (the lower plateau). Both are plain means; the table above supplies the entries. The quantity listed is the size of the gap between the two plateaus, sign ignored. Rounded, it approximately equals 1.8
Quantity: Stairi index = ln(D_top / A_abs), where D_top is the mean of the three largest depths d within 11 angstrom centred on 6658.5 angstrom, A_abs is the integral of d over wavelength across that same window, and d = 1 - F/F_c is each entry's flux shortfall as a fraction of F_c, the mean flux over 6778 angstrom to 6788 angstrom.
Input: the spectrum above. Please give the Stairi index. -2.6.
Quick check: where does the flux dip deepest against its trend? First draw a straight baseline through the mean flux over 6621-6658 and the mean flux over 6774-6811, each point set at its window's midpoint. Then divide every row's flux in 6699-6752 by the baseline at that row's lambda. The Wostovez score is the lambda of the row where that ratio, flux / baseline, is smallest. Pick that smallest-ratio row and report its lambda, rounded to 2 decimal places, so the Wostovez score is 6718.41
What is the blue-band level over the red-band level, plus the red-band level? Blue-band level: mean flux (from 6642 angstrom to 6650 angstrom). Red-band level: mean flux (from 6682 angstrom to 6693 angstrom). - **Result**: 37.8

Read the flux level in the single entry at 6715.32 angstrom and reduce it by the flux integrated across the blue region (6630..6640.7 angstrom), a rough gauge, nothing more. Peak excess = -409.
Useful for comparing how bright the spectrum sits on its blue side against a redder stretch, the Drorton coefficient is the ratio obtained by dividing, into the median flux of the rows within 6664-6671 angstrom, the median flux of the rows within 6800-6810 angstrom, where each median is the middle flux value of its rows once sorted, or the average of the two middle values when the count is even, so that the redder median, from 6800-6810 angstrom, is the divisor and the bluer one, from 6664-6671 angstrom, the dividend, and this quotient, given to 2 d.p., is 1.17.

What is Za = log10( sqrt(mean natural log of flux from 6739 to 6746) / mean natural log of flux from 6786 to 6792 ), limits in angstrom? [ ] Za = -0.269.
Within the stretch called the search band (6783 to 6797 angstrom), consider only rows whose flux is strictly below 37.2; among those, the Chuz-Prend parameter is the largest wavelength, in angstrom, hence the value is 6796.21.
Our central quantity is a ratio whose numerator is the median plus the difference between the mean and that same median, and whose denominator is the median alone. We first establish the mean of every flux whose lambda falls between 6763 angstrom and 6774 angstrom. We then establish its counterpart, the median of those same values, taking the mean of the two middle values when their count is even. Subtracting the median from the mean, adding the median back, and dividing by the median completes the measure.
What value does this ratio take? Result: 1.00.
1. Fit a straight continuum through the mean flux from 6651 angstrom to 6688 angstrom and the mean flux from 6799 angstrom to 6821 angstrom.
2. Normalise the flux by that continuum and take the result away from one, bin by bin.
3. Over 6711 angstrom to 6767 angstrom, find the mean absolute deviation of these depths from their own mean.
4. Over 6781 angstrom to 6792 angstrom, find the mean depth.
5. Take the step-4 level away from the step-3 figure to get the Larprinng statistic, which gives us -0.014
